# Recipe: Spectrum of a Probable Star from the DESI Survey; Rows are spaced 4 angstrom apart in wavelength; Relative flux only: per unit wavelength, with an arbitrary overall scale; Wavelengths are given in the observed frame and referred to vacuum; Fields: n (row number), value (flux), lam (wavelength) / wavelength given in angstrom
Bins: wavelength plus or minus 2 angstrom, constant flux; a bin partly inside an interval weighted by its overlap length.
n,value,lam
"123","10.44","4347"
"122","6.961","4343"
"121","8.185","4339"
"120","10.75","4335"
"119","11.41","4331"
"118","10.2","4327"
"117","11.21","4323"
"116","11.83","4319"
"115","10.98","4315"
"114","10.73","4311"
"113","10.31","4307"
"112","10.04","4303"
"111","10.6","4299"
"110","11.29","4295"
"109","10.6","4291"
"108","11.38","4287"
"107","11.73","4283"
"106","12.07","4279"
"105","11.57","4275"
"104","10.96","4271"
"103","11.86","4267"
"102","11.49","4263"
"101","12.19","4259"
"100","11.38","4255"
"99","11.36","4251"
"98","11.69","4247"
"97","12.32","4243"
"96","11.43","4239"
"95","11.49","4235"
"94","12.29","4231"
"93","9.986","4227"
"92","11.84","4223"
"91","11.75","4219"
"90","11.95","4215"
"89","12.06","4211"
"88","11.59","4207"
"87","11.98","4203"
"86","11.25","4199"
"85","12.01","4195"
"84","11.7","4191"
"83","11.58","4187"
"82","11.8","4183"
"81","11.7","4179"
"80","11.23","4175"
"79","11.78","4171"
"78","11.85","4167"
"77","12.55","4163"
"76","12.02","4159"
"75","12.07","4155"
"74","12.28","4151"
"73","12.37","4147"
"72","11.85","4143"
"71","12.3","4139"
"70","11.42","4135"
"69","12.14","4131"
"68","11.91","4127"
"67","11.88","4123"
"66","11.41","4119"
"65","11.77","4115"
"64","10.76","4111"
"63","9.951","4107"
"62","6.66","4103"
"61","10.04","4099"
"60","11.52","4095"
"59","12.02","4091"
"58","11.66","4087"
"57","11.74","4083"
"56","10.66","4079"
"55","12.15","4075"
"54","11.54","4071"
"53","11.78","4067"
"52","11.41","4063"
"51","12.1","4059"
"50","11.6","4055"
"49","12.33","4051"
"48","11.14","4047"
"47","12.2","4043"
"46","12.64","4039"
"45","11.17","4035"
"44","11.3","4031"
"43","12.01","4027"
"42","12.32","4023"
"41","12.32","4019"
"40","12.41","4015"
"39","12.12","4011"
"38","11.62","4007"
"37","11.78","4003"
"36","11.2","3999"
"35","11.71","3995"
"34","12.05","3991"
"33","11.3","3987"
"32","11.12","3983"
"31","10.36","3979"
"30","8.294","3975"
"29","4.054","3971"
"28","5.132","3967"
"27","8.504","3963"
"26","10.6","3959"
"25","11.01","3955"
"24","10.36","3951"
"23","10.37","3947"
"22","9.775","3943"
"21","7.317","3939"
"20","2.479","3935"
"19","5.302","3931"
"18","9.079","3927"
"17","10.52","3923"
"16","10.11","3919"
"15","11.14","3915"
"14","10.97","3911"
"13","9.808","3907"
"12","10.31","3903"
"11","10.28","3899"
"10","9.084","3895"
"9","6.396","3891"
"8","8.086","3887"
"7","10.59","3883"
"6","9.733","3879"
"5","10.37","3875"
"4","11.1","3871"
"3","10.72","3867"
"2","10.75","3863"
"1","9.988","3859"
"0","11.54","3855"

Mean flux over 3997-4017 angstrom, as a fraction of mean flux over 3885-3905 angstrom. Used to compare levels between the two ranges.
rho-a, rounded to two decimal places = 1.34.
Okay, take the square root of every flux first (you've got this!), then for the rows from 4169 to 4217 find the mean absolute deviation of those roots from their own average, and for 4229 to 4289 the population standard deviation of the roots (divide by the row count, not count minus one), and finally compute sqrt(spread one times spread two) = 0.041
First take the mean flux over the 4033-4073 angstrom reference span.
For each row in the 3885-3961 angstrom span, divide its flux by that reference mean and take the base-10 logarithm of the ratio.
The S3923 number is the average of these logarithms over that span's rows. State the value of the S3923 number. -0.133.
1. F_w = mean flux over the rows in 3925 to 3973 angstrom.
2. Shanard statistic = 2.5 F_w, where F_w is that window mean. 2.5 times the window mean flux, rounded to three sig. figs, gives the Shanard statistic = 19.6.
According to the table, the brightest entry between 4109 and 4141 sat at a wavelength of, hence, 4139 angstrom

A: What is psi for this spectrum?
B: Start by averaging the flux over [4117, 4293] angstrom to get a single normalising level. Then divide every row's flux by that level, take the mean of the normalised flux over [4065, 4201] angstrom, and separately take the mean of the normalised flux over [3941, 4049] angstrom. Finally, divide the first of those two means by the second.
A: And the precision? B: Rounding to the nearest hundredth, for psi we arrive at 1.08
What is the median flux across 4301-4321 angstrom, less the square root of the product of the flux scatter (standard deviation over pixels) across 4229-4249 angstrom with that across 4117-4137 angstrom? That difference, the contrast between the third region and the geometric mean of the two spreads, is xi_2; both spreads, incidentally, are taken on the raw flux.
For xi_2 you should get 10.4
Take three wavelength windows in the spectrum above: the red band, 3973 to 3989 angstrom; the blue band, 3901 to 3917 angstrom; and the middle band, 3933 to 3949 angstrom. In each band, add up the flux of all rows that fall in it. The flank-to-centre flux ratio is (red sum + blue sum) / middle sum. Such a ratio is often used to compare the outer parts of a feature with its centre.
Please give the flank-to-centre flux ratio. 2.78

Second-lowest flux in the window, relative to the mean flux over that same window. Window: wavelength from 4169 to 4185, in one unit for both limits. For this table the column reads 1.01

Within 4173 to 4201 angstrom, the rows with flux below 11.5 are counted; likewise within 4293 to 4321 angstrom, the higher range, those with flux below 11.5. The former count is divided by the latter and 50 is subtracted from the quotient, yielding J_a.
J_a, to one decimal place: -49.7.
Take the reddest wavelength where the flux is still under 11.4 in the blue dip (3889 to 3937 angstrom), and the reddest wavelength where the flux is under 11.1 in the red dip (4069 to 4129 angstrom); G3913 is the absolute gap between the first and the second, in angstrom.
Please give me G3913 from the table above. 176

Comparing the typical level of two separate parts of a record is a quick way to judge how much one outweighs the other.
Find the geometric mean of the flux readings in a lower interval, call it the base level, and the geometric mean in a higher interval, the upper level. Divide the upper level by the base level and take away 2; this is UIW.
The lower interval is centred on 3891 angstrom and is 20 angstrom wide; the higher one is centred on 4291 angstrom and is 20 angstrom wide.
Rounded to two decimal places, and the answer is -0.73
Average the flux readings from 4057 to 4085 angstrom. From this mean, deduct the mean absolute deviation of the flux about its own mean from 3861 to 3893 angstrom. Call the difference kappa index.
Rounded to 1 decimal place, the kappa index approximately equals 10.4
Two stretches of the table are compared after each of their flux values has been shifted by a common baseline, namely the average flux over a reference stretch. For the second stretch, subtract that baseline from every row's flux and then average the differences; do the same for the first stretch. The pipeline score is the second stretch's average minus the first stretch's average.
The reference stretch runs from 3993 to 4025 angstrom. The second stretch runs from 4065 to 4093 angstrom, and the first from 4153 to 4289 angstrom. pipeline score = -0.05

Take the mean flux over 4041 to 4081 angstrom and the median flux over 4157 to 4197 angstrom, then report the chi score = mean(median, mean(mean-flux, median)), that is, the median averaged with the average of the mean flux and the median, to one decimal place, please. 11.8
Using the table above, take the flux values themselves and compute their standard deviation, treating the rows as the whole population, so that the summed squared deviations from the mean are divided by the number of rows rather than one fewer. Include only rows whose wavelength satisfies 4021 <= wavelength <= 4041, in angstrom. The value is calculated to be 0.57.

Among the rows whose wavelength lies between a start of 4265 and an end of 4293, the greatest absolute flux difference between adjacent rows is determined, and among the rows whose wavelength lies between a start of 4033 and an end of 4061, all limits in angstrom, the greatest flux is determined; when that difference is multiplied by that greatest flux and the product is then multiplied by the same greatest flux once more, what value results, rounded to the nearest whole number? 144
